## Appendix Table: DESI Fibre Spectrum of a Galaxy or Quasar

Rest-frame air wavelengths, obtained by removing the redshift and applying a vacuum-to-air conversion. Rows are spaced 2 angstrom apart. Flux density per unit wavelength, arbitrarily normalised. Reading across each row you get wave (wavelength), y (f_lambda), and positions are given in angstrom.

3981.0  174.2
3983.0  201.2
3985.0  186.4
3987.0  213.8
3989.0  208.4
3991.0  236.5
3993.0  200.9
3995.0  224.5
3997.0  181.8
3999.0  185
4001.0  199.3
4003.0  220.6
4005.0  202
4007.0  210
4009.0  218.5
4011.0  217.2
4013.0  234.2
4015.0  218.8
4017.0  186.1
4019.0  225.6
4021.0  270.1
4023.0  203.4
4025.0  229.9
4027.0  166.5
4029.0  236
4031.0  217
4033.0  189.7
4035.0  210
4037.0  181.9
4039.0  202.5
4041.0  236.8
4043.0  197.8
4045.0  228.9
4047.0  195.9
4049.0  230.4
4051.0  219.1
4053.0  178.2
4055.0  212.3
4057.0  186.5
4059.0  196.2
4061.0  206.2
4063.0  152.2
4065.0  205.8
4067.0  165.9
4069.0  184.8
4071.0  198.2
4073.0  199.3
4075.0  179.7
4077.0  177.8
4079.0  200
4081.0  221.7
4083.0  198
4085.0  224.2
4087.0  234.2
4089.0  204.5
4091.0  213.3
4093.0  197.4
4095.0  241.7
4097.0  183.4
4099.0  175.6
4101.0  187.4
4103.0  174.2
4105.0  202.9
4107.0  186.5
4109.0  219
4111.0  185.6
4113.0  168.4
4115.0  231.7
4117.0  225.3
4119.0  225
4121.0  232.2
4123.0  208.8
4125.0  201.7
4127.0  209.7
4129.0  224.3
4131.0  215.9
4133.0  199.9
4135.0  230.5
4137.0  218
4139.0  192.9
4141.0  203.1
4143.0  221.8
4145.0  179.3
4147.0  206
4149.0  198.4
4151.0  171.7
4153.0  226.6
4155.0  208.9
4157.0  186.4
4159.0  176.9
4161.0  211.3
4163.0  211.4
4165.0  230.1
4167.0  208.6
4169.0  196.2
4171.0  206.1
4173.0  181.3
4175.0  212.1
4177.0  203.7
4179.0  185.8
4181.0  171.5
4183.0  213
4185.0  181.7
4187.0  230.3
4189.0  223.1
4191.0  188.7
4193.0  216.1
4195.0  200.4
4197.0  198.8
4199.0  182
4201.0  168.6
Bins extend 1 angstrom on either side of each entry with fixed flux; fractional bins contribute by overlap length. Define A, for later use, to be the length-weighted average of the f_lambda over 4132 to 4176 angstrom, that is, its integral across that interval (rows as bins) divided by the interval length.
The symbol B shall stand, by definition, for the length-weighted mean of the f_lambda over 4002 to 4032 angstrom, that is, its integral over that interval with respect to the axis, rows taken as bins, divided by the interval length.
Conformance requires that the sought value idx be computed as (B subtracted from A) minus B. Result -231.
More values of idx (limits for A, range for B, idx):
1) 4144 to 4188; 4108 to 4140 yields -224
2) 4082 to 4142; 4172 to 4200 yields -191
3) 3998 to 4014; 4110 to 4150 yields -207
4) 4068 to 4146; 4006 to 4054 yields -221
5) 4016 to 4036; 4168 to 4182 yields -174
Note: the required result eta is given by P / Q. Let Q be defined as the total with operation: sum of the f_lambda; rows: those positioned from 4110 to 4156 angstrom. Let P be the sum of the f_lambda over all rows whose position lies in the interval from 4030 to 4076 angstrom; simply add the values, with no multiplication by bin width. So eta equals 0.956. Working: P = 4575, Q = 4786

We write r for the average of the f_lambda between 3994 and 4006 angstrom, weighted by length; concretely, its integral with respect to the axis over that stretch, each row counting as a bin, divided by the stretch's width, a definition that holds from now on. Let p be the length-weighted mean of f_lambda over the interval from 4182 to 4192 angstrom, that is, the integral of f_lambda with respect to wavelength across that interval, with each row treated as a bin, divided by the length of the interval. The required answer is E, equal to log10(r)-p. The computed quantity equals -205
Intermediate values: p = 207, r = 202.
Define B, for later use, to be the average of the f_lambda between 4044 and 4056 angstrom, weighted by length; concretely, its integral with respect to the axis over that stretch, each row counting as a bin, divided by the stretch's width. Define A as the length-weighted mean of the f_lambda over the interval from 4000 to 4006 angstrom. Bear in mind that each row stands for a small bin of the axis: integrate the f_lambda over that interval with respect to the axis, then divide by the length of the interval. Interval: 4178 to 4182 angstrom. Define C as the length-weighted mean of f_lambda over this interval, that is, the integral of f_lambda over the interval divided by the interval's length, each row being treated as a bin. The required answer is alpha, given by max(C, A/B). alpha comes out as 179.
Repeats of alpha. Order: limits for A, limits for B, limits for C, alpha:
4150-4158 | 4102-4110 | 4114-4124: 225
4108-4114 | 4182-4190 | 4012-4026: 224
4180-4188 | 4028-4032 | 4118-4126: 217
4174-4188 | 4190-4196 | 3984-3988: 200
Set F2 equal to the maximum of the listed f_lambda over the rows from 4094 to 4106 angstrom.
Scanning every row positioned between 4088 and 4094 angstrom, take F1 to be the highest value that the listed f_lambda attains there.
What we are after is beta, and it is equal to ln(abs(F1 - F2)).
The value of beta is 3.3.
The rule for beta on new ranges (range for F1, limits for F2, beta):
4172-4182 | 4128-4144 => 2.9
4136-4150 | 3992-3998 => 1.0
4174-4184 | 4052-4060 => -0.4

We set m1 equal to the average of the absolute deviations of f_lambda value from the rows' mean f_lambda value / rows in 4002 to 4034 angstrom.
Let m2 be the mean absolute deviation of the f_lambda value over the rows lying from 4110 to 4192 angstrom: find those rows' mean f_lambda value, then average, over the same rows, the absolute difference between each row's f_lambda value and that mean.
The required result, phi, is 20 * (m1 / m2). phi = 21.8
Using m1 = 16.8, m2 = 15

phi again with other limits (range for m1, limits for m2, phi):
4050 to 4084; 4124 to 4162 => 21.9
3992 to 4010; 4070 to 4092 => 17.8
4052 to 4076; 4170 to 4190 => 17.1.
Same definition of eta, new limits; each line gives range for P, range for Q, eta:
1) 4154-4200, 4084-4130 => 0.972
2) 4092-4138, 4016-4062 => 0.987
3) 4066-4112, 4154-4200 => 0.985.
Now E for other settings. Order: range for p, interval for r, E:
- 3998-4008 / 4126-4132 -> -201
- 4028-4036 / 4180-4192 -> -211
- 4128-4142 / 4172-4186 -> -210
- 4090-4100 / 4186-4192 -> -200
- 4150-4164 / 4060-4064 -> -197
